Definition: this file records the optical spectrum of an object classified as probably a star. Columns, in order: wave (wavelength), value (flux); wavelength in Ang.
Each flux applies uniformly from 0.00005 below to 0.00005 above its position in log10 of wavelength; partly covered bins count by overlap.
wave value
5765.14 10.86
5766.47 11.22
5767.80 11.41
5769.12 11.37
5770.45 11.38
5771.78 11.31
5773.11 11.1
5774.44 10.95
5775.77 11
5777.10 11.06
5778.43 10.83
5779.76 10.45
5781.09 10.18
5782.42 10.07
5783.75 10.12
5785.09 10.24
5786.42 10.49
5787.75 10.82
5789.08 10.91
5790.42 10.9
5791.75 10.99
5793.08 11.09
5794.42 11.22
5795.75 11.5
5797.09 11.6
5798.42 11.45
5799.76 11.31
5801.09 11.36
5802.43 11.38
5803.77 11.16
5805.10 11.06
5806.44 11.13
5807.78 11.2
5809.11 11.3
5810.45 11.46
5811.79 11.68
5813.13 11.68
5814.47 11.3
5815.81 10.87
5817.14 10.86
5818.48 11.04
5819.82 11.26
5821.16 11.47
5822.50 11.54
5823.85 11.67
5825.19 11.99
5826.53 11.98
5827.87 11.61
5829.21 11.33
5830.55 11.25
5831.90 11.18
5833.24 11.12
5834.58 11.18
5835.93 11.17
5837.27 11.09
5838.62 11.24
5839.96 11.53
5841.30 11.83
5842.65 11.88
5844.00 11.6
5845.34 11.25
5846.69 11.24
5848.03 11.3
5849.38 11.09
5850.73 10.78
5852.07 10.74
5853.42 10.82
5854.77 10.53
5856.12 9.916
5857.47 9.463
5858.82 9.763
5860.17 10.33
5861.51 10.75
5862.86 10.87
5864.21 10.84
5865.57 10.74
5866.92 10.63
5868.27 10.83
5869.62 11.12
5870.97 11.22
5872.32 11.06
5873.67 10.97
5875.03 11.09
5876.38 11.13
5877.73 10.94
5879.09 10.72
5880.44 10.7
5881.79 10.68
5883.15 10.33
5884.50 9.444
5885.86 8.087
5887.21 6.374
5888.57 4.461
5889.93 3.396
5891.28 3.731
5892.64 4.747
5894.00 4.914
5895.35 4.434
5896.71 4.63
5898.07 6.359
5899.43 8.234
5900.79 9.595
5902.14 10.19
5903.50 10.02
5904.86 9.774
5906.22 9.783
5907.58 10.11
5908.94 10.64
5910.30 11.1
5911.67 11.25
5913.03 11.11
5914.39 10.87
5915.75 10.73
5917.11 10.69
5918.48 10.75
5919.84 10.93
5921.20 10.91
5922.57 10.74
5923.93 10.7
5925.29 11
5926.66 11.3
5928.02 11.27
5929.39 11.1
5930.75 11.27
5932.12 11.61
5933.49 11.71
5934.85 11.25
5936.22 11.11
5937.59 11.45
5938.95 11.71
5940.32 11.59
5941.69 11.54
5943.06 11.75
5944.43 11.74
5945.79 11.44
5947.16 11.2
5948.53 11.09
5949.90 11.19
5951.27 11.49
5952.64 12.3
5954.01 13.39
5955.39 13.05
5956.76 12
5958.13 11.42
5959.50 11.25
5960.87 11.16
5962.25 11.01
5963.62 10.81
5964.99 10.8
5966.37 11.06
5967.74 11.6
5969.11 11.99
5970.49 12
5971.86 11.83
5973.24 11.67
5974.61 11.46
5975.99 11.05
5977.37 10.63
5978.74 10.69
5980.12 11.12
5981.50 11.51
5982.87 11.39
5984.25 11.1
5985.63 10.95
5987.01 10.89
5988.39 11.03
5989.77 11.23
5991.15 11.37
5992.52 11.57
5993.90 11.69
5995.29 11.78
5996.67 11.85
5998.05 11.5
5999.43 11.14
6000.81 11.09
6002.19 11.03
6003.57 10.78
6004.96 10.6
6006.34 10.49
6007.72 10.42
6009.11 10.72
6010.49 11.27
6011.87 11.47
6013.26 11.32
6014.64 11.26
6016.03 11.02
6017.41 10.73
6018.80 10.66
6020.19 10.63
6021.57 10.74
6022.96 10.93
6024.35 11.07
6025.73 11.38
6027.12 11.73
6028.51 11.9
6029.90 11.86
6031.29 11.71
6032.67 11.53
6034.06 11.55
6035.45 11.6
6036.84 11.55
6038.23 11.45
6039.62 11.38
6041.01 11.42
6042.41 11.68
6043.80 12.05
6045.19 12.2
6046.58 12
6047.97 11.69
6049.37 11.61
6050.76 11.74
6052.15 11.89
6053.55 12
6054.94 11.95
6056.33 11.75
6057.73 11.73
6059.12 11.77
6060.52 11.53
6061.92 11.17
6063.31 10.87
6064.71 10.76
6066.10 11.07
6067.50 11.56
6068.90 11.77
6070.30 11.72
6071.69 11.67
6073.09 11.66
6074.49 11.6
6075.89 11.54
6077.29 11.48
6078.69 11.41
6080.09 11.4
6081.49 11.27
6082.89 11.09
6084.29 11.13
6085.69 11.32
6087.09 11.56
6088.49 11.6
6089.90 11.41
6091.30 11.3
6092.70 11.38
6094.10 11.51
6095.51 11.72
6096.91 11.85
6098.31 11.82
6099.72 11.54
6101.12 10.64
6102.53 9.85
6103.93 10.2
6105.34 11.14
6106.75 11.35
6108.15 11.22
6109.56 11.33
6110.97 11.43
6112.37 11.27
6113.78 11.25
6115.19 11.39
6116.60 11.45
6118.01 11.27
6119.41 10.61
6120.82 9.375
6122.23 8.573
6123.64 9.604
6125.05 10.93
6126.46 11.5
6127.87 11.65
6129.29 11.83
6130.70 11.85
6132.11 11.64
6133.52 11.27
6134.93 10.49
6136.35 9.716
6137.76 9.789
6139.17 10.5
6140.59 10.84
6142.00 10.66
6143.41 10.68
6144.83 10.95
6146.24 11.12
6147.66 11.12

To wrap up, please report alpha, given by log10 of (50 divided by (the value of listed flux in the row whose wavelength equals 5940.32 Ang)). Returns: 0.635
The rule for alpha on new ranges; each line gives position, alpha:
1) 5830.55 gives 0.648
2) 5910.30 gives 0.654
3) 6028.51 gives 0.623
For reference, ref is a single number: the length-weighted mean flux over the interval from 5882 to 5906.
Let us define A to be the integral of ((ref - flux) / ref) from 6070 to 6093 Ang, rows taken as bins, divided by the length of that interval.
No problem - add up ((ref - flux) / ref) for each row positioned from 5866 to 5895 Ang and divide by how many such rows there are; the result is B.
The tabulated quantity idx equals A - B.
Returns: -0.36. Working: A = -0.61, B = -0.25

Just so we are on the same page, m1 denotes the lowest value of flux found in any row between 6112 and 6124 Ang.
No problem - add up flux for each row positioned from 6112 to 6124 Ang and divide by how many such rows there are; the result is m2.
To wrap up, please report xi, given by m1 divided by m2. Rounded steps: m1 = 8.573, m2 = 10.5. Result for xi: 0.814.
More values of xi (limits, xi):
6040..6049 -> 0.965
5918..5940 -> 0.957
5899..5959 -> 0.742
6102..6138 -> 0.790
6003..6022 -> 0.959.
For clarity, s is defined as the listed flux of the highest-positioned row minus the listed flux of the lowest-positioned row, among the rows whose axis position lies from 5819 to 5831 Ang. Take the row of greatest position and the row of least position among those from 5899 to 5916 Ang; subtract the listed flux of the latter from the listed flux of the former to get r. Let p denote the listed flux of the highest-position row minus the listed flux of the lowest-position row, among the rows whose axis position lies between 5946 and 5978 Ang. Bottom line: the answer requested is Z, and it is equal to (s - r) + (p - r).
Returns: -6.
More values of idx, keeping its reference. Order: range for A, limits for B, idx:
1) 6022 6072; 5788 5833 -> -0.04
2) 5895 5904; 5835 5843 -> 0.53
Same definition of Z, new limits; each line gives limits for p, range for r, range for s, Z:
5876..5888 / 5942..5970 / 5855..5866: -4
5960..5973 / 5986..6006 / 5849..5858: 0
